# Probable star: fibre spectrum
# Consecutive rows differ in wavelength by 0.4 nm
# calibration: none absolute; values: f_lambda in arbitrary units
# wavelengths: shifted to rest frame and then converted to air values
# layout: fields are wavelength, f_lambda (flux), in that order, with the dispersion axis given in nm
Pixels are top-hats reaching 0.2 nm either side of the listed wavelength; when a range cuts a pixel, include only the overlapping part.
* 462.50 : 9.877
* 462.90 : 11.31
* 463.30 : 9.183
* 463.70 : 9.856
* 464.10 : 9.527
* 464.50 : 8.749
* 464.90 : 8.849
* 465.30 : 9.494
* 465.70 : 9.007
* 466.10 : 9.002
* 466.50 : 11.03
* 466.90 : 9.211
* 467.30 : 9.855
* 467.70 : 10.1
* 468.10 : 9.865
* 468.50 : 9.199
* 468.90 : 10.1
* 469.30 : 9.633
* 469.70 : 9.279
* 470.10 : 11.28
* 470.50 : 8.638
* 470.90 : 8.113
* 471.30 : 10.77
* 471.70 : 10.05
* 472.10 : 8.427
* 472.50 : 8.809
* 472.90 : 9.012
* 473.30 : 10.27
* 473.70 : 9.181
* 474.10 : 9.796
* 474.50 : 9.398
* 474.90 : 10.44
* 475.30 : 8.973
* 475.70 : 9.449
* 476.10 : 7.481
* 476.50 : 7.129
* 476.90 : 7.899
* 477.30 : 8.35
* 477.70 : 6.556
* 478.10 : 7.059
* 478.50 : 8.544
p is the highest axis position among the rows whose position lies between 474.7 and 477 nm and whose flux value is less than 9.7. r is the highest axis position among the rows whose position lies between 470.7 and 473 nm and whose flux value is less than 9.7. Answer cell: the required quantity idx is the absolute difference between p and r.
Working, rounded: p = 476.90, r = 472.90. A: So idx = 4.00 nm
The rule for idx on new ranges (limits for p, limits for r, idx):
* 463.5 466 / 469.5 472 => 5.20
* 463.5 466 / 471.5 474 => 8.00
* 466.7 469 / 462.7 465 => 3.60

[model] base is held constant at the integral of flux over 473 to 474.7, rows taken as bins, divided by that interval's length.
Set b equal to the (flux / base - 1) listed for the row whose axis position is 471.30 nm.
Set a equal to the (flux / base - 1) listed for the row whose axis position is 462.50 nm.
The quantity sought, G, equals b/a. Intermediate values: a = 0.03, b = 0.119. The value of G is 4.5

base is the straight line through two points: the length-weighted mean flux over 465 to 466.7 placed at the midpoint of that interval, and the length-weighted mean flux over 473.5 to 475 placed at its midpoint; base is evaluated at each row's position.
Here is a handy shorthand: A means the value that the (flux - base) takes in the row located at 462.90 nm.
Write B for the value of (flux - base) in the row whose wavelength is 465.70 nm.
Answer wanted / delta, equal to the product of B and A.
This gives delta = -1.0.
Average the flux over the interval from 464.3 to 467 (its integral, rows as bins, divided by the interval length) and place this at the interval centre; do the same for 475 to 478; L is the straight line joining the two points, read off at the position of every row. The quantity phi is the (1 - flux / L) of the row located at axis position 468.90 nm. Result -0.13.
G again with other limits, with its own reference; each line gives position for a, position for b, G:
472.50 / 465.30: 0.2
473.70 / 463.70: -0.5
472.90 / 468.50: 0.7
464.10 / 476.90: 17.9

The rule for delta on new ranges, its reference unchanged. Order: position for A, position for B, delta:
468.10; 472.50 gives -0.2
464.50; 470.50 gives 0.8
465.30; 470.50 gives 0.1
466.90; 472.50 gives 0.3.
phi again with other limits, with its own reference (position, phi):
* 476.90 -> 0.01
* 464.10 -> 0.00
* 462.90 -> -0.17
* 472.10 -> 0.02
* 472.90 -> -0.06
